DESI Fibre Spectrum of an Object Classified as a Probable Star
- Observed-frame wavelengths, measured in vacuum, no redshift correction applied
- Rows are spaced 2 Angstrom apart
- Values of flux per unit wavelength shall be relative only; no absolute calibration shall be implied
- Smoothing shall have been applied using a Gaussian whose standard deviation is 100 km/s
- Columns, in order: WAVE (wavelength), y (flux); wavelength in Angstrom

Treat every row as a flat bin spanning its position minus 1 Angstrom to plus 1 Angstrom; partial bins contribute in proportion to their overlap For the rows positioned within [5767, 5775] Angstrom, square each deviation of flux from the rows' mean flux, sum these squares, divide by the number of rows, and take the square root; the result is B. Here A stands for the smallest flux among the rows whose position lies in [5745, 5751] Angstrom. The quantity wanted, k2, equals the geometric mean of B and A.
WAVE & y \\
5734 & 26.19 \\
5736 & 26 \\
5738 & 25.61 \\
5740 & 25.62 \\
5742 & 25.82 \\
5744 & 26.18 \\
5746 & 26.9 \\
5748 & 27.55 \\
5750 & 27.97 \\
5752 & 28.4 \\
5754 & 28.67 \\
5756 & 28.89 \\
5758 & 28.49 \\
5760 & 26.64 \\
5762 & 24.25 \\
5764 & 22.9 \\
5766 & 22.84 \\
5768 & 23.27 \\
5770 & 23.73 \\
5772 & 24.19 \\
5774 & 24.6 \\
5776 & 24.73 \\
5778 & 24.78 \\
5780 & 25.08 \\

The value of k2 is 3.7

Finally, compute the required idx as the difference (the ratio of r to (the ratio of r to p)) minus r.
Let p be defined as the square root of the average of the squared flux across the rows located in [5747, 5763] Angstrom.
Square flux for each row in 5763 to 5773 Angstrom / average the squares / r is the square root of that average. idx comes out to 4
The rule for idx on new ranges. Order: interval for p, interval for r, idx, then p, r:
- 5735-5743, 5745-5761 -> -2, 25.8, 27.9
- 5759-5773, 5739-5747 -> -2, 24.0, 26.1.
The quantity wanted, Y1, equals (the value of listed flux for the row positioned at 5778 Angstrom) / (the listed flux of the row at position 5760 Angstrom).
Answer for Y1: 0.93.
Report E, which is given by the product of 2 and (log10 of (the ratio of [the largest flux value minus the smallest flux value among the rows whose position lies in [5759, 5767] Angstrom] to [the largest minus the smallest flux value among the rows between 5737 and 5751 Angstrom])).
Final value 0.4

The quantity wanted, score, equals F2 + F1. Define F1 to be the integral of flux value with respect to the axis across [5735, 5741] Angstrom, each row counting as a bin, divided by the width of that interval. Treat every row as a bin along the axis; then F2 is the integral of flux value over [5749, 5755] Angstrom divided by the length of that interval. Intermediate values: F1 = 25.7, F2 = 28.3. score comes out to 54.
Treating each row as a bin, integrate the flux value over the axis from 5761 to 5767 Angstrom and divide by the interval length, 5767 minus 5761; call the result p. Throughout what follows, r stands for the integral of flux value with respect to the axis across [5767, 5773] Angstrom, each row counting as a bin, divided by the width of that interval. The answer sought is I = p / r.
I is 0.98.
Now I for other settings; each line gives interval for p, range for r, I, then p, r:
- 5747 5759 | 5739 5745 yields 1.09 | 28.3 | 26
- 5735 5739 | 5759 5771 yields 1.08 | 25.8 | 24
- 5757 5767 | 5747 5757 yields 0.88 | 25.0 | 28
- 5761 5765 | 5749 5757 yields 0.83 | 23.6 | 28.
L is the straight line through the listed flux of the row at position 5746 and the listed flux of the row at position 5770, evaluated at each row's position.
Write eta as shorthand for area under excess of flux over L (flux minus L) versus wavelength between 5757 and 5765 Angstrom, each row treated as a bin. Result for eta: 5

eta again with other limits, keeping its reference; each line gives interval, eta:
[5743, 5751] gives 3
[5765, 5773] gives -3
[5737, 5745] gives -14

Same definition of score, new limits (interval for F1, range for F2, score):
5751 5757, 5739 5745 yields 55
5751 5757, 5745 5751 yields 56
